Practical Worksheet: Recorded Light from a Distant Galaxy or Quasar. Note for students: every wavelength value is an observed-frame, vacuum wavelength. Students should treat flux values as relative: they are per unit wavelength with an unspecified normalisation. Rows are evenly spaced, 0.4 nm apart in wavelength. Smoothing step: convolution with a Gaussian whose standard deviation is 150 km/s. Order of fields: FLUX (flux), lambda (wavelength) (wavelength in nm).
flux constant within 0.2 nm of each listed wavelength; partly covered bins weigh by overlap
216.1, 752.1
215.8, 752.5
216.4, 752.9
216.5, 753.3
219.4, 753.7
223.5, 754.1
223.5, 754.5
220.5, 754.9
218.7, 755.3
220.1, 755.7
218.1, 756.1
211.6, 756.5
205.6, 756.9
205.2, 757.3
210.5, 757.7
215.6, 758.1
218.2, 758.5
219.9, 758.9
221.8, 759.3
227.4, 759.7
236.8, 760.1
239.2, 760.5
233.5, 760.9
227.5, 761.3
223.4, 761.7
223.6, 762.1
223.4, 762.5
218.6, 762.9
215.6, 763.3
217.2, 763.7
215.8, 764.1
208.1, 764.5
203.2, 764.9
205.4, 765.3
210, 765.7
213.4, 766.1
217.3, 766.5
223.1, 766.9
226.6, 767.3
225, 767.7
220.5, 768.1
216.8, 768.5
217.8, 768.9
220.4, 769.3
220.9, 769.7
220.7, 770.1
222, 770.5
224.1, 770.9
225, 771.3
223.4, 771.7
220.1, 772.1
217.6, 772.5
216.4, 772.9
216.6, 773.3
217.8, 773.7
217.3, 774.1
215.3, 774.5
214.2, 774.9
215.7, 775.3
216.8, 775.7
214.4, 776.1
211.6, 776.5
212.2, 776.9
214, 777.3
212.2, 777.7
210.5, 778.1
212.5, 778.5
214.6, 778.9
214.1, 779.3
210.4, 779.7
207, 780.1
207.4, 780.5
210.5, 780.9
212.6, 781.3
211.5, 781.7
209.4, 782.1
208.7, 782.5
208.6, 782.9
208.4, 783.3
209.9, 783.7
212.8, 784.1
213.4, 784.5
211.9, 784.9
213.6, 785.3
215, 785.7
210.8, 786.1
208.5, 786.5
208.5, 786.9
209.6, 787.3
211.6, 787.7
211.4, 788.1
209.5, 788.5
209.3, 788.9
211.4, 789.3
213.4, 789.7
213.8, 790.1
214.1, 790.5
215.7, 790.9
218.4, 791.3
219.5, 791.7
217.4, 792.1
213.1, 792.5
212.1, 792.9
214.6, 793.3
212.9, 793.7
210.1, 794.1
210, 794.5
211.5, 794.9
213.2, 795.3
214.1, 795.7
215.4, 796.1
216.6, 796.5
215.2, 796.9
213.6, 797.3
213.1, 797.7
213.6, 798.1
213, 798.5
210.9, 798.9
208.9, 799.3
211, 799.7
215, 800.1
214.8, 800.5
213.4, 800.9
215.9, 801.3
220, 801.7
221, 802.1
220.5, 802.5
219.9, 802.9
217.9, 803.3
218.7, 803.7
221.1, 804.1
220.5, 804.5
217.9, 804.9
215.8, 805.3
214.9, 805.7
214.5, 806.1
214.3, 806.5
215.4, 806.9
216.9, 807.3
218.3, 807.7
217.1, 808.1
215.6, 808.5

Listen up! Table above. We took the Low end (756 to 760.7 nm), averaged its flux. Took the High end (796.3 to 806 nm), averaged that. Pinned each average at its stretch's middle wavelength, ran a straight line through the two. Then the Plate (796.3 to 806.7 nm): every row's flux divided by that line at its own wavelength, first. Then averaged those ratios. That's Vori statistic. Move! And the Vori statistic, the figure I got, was 1.000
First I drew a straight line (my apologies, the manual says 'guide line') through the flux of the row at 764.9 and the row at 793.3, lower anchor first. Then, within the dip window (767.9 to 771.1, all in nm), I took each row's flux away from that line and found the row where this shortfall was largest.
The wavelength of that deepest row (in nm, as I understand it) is 768.5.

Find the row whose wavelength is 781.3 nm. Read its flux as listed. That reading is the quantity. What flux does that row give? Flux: 212.6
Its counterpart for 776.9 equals 212.2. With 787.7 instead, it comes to 211.6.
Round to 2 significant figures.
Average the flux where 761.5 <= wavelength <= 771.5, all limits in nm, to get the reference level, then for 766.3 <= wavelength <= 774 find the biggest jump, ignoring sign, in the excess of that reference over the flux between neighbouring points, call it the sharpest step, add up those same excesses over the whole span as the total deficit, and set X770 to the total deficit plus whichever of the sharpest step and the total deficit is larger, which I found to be -38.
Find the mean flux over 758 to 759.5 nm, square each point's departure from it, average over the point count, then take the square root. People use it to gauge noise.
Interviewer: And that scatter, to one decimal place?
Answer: 2.3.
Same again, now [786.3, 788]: 1.3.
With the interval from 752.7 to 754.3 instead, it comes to 2.9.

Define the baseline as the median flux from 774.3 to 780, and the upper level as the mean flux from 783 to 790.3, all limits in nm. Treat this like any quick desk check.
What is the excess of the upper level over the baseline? -2.8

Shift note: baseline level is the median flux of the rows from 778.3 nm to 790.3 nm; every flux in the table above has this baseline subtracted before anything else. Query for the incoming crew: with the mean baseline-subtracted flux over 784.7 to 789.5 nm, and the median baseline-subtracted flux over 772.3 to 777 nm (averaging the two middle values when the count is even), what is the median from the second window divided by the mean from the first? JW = -28.3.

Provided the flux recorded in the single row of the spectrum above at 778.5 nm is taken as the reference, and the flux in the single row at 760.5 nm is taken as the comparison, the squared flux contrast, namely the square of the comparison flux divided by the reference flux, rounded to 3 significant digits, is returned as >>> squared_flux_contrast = 1.27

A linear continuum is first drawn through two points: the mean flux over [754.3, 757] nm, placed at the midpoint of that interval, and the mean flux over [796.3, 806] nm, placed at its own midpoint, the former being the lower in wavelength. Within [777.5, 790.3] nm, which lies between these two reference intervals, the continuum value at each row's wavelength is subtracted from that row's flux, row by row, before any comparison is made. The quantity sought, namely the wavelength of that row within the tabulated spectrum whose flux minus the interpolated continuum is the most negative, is 780.1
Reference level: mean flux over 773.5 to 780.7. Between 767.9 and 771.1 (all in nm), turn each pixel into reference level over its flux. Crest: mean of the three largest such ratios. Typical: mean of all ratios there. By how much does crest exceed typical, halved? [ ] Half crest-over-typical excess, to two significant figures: 0.0046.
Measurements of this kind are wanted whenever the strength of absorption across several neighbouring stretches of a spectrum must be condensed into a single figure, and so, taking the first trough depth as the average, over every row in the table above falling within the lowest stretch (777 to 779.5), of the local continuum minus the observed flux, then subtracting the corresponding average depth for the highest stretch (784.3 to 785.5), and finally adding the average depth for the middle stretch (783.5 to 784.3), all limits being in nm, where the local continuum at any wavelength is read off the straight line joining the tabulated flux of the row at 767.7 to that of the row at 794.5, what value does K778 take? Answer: 8.3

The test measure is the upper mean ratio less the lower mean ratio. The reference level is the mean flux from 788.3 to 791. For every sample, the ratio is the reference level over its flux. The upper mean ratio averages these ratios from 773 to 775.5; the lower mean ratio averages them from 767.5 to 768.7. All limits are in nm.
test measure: 0.020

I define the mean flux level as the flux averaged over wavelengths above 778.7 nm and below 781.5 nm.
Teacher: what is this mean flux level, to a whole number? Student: 211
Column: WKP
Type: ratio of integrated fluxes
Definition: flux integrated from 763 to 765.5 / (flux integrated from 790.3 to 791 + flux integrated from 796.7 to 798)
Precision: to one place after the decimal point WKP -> 1.2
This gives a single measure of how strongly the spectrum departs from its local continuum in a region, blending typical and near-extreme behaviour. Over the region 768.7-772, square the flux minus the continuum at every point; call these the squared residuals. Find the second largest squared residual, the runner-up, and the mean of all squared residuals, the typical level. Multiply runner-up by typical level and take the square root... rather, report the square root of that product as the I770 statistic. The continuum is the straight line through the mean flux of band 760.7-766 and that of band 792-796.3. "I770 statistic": 46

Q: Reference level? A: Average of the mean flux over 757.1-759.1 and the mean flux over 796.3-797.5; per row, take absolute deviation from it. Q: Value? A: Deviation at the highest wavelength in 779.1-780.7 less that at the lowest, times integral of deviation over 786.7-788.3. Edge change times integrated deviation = 45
